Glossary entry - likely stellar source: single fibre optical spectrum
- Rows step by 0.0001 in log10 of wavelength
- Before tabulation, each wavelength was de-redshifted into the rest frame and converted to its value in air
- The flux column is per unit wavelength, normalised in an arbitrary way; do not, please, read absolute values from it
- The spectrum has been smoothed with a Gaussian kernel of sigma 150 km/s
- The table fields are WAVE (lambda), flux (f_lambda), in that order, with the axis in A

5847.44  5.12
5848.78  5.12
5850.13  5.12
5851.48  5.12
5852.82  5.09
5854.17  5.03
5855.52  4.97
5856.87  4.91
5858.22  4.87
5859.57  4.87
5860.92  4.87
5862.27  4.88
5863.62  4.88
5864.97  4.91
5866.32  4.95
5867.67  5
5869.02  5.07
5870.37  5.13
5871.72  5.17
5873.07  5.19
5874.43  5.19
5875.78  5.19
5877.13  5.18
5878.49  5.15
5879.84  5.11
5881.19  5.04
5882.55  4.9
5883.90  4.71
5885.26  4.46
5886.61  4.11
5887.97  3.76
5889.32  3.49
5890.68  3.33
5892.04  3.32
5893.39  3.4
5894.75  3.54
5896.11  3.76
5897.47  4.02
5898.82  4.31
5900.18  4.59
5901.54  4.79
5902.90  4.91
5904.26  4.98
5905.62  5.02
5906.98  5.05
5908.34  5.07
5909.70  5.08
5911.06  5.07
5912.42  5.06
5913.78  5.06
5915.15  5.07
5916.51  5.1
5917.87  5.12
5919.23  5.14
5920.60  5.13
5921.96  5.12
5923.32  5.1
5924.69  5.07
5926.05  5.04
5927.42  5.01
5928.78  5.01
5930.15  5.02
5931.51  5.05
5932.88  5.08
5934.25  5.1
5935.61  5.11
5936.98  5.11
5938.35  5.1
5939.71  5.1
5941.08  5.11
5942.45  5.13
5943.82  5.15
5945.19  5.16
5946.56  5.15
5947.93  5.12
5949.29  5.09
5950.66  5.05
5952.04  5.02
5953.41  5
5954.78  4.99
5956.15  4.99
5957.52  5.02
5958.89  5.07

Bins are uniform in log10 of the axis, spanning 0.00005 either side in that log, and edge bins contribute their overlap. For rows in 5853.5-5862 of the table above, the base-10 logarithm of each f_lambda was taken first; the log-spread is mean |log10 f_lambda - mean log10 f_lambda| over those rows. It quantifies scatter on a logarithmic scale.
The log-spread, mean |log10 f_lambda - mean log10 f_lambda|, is 0.005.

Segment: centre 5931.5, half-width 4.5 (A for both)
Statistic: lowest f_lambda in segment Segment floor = 5.01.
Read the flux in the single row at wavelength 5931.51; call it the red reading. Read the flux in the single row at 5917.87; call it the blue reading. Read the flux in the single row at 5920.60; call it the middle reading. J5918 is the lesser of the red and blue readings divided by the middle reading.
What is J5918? 0.98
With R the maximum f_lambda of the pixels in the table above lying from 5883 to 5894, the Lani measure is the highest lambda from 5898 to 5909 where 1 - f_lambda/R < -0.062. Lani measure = 5908.34 A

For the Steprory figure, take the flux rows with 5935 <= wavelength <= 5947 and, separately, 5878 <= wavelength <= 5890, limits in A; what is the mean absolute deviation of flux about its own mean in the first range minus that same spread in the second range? -0.49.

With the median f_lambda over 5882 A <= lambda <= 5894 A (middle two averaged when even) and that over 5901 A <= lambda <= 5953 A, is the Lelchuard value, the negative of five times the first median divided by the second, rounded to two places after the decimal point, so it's -3.70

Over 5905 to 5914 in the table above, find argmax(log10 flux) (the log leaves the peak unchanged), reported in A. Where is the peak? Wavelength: 5909.70 A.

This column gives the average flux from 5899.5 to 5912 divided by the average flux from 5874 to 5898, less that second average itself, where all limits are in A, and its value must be -3.2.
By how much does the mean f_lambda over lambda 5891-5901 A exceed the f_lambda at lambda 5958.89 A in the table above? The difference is -1.2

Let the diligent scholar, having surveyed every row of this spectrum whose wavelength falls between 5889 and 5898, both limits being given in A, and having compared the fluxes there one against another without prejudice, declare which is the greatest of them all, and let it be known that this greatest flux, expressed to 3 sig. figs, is 4.02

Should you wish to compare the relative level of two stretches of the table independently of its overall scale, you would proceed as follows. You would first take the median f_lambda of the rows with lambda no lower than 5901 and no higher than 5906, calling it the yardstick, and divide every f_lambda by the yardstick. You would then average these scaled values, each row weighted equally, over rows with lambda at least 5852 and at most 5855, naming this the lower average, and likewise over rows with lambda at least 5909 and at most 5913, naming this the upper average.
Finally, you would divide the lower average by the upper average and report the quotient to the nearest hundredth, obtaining 1.00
